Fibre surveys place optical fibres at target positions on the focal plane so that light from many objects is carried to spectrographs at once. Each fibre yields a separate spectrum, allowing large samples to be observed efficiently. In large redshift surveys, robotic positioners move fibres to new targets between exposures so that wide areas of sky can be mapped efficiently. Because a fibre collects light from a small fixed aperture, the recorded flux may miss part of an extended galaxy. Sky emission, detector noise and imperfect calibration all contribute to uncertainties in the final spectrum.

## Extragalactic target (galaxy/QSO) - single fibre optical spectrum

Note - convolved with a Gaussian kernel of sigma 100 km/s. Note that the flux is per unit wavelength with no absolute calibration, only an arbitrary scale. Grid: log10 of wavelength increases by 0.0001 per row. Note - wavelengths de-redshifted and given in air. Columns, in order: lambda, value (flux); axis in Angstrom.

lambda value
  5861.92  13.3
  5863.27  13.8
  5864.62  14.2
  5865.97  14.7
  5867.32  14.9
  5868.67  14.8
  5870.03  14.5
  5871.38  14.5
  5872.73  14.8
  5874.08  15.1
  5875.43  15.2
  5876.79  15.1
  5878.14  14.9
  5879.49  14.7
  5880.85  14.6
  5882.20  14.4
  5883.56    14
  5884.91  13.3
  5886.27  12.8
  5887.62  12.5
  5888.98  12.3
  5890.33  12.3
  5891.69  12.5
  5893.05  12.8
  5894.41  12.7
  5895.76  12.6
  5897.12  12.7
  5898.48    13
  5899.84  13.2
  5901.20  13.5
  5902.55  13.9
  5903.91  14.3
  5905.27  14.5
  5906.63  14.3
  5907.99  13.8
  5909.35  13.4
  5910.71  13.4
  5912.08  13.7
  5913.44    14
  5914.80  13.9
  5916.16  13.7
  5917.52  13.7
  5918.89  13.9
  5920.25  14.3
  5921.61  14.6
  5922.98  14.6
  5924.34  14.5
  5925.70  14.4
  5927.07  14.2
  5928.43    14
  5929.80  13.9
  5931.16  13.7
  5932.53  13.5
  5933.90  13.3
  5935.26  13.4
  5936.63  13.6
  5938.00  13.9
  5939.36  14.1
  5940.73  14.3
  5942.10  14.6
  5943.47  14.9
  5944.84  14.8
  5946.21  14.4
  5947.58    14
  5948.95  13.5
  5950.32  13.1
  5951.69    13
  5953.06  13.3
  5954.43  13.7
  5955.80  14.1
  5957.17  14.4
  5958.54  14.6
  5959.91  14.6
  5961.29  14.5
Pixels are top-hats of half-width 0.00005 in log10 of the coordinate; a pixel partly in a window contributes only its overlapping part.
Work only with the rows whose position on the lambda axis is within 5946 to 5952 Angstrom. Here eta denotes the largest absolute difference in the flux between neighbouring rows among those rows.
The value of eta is 0.50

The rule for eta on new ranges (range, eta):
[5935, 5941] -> 0.30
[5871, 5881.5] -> 0.30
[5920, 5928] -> 0.30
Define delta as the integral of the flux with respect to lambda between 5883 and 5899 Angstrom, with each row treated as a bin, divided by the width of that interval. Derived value 12.78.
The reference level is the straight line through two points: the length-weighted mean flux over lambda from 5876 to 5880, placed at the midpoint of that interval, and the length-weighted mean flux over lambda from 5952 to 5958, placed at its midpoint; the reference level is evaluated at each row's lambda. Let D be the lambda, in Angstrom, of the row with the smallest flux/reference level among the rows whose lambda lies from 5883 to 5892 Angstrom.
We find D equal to 5888.98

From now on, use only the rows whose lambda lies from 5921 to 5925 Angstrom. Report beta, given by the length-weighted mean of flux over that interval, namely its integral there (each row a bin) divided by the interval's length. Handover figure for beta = 14.56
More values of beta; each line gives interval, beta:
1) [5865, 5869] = 14.77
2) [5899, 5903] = 13.51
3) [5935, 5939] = 13.70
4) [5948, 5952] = 13.27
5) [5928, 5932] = 13.83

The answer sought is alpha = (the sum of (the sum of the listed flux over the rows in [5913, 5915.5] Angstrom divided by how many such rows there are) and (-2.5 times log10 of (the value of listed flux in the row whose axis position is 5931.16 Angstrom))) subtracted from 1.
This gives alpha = -10.1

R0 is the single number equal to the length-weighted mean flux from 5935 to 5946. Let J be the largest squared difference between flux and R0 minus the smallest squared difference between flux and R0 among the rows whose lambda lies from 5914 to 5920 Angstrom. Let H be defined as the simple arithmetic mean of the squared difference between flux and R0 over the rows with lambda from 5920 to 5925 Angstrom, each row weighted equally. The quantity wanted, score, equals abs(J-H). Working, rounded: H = 0.09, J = 0.17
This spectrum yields 0.08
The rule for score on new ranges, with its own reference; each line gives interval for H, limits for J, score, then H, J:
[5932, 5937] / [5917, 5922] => 0.35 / 0.62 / 0.28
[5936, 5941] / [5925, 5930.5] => 0.02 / 0.13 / 0.11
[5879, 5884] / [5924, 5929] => 0.04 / 0.11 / 0.07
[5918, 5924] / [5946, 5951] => 1.15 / 0.10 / 1.25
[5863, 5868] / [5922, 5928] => 0.08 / 0.21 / 0.14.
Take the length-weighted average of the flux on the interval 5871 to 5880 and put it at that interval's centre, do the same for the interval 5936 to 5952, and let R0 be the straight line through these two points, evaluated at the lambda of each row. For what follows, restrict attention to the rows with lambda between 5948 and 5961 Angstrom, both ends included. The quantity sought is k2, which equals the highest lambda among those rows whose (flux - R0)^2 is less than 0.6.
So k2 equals 5959.91 Angstrom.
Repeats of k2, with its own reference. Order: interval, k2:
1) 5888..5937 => 5936.63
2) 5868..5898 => 5882.20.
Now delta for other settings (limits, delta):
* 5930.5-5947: 14.03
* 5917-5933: 14.12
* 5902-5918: 13.88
